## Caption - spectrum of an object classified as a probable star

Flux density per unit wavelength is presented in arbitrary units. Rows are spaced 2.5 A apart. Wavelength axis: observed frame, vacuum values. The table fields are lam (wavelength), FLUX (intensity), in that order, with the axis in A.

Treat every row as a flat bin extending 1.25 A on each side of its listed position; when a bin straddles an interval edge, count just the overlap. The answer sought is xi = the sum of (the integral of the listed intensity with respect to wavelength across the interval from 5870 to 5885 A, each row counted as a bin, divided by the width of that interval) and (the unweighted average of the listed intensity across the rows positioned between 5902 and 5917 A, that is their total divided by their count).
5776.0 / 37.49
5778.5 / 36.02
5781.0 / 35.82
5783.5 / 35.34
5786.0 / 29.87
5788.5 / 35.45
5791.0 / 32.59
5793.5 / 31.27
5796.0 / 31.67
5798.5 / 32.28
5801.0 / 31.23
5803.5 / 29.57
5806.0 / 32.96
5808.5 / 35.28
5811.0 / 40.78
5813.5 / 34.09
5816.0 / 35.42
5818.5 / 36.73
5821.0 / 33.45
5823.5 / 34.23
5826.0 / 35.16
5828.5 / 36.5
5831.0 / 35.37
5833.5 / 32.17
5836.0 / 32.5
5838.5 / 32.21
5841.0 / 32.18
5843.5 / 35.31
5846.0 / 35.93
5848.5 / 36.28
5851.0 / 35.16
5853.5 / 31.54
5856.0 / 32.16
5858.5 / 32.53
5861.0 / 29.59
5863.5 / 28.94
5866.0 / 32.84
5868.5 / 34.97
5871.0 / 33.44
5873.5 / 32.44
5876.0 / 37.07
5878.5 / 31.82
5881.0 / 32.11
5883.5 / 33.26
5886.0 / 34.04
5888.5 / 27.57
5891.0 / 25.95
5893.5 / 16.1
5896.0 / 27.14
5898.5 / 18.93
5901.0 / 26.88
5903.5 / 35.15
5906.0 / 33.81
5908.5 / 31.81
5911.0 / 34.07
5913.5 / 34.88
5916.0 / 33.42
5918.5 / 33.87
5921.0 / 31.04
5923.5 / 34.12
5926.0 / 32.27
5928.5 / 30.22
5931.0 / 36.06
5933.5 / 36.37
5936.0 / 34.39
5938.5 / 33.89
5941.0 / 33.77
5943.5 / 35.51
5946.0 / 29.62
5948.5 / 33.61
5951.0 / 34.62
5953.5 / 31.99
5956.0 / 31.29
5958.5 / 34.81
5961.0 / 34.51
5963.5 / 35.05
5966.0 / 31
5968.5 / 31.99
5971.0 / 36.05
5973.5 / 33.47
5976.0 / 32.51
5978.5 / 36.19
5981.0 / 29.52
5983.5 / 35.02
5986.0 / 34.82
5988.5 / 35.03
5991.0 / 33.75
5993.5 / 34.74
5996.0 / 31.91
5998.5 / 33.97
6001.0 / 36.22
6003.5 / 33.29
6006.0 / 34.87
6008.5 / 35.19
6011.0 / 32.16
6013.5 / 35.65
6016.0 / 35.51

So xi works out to 67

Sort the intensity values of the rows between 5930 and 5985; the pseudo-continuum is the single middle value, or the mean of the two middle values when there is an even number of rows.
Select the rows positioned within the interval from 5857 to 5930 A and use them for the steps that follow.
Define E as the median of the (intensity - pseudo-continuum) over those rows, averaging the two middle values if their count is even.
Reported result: -1.7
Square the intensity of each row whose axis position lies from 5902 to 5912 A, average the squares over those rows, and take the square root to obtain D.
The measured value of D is 33.7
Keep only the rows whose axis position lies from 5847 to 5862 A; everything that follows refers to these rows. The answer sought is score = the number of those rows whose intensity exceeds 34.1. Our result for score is 2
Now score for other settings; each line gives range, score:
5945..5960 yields 2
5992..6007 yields 3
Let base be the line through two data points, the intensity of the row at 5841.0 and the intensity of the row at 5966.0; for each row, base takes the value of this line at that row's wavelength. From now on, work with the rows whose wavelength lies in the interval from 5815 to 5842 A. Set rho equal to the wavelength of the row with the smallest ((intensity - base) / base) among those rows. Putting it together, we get 5833.5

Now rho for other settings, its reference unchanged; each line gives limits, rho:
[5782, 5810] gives 5803.5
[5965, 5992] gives 5981.0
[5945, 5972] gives 5946.0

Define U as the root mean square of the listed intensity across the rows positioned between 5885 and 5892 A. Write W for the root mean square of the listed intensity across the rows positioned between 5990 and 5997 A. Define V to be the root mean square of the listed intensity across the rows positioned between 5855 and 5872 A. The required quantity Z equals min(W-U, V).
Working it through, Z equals 4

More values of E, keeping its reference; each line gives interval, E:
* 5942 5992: 0.0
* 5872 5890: -1.7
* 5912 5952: -0.3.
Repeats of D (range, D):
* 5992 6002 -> 34.2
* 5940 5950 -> 33.2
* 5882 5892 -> 30.4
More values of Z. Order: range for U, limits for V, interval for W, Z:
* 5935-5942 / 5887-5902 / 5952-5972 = -1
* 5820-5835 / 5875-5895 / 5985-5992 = 0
